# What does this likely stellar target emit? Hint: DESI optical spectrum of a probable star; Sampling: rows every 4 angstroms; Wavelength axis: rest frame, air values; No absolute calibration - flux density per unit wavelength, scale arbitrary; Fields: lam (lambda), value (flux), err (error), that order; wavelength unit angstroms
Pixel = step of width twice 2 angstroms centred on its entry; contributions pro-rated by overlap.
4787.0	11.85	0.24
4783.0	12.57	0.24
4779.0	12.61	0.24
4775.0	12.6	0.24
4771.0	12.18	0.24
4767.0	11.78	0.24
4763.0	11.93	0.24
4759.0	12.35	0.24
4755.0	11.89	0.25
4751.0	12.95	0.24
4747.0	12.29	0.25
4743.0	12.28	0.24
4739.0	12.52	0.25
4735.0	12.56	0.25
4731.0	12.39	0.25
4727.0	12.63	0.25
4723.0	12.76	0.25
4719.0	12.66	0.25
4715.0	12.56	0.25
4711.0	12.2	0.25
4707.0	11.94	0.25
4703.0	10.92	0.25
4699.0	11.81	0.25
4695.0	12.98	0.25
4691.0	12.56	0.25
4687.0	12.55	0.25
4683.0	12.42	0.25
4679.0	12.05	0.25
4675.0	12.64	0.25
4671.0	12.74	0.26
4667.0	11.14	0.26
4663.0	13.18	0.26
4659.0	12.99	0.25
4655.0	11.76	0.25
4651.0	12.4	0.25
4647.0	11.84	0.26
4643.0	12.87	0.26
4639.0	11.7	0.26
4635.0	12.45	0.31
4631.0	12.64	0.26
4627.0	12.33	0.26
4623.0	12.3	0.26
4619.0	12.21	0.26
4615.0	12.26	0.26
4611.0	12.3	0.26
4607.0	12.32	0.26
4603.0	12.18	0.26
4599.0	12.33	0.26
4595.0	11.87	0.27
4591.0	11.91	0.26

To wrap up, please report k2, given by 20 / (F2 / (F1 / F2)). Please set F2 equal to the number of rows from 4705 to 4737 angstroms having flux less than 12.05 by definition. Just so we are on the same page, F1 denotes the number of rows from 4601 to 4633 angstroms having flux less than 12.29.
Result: 60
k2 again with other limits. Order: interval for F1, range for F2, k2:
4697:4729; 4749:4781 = 9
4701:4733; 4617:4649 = 15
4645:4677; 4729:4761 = 60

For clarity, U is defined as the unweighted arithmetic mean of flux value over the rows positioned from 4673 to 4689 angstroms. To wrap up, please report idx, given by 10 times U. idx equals 124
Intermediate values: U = 12.4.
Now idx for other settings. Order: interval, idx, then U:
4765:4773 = 120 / 12.0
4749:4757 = 124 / 12.4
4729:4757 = 124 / 12.4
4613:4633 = 123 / 12.3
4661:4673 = 124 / 12.4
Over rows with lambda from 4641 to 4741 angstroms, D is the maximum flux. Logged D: 13.18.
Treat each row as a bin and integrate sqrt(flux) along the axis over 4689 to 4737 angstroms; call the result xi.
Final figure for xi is 169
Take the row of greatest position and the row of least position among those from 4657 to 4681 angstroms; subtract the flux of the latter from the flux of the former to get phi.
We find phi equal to -0.94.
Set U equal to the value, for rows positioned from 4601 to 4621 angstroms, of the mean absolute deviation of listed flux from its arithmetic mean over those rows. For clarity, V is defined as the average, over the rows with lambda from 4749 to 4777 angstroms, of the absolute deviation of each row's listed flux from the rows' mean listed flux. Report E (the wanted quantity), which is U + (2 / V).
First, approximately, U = 0.05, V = 0.3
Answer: 6.0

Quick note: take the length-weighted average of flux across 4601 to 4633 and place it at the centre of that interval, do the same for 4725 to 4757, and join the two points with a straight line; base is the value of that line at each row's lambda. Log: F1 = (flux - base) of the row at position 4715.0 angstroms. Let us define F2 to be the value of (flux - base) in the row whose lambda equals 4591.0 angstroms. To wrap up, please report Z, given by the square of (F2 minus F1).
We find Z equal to 0.28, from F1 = 0.15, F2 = -0.4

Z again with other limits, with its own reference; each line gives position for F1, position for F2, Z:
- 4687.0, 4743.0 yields 0.11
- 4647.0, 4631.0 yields 0.67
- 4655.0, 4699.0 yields 0.00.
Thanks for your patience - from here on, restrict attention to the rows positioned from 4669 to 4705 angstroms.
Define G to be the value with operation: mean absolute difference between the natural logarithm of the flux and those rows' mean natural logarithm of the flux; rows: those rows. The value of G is 0.039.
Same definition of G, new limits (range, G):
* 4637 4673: 0.050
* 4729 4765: 0.018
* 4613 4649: 0.021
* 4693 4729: 0.041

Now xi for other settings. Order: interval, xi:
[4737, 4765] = 98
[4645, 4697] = 183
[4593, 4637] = 154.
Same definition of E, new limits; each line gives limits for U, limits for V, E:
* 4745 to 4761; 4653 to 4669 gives 2.7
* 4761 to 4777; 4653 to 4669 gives 2.7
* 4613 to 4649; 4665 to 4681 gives 3.9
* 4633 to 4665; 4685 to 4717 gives 4.7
